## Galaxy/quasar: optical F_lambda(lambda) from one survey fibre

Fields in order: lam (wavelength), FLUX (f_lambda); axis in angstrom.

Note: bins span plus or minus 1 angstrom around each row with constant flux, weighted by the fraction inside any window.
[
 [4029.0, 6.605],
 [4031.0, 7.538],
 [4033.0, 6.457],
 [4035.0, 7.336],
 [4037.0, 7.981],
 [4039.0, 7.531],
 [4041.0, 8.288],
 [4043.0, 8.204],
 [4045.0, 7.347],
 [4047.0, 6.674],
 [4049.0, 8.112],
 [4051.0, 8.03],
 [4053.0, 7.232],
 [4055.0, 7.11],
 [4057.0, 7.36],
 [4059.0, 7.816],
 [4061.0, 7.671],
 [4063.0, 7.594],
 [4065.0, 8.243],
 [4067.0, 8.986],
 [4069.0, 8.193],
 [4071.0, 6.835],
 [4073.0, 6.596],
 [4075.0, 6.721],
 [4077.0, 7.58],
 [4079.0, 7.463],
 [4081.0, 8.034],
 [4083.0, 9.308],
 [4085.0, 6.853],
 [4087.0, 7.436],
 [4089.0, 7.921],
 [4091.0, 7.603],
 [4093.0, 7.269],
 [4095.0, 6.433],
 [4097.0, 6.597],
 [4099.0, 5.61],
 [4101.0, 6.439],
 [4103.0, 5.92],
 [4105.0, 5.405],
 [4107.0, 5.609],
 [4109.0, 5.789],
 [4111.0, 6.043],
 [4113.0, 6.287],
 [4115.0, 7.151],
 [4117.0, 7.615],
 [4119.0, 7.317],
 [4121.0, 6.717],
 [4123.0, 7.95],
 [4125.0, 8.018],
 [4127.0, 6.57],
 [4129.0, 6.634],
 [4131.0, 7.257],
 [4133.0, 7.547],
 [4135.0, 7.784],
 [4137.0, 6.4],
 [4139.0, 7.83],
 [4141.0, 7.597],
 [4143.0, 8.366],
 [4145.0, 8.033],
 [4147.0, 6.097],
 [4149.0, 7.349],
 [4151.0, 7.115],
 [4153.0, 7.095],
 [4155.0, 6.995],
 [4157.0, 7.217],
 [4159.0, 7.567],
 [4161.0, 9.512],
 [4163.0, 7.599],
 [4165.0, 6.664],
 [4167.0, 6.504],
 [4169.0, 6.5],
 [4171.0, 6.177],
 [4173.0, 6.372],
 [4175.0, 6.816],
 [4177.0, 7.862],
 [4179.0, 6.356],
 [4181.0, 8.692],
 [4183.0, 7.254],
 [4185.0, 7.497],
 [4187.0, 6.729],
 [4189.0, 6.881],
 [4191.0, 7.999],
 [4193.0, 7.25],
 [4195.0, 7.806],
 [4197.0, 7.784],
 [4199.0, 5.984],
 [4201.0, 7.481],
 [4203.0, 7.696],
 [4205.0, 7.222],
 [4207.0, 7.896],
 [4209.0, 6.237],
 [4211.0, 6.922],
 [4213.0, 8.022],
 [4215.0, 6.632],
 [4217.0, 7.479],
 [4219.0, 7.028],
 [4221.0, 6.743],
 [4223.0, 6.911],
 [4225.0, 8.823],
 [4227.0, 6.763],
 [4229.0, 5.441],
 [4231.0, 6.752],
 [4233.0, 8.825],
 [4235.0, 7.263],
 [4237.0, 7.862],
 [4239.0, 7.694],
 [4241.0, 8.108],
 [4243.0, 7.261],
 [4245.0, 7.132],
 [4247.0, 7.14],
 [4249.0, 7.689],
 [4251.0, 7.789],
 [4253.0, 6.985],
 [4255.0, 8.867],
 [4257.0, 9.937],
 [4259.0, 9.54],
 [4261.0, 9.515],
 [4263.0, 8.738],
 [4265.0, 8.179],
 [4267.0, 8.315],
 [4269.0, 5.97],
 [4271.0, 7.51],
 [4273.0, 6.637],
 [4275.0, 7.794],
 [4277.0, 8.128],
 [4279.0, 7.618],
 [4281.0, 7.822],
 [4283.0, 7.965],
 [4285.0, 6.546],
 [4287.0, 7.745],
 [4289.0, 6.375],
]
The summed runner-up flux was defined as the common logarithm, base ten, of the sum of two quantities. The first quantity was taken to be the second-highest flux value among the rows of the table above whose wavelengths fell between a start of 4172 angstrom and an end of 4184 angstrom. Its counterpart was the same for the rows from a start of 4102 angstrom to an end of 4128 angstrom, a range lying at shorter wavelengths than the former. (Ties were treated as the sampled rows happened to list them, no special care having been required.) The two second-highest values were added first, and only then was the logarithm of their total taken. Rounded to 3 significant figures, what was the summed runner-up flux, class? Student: 1.20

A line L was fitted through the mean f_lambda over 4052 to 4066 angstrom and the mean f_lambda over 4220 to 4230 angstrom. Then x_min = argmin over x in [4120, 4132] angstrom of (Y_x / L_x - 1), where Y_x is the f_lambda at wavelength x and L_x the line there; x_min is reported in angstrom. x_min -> 4127.0 angstrom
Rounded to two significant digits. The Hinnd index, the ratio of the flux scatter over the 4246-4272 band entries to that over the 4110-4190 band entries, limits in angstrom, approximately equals 1.5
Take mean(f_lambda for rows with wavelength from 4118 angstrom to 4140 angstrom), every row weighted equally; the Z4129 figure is 7.27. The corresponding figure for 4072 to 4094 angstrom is 7.53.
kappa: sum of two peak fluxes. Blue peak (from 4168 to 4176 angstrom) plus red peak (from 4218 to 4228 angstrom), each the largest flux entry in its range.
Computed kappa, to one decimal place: 15.6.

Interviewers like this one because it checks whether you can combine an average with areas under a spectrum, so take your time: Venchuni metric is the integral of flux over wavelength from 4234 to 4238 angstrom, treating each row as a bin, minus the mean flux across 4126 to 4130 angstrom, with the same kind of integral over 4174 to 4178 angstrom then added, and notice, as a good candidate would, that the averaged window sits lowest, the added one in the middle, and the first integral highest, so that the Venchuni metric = 53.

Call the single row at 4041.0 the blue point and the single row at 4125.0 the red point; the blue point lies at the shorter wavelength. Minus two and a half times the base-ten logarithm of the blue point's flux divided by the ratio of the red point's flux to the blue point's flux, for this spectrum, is -2.33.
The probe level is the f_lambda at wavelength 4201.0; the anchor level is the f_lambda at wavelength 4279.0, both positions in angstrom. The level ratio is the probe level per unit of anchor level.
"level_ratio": 0.98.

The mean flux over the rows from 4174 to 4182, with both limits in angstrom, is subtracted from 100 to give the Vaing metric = 92.6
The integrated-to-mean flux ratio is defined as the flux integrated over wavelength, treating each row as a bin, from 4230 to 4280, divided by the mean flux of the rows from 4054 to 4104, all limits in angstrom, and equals 53.7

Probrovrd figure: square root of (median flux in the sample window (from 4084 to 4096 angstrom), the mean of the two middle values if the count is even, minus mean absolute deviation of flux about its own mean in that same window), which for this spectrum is 2.64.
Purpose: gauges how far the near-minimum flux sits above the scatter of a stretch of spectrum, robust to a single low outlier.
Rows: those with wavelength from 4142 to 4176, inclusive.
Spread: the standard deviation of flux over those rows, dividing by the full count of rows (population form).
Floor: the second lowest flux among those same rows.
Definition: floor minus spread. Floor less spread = 5.3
